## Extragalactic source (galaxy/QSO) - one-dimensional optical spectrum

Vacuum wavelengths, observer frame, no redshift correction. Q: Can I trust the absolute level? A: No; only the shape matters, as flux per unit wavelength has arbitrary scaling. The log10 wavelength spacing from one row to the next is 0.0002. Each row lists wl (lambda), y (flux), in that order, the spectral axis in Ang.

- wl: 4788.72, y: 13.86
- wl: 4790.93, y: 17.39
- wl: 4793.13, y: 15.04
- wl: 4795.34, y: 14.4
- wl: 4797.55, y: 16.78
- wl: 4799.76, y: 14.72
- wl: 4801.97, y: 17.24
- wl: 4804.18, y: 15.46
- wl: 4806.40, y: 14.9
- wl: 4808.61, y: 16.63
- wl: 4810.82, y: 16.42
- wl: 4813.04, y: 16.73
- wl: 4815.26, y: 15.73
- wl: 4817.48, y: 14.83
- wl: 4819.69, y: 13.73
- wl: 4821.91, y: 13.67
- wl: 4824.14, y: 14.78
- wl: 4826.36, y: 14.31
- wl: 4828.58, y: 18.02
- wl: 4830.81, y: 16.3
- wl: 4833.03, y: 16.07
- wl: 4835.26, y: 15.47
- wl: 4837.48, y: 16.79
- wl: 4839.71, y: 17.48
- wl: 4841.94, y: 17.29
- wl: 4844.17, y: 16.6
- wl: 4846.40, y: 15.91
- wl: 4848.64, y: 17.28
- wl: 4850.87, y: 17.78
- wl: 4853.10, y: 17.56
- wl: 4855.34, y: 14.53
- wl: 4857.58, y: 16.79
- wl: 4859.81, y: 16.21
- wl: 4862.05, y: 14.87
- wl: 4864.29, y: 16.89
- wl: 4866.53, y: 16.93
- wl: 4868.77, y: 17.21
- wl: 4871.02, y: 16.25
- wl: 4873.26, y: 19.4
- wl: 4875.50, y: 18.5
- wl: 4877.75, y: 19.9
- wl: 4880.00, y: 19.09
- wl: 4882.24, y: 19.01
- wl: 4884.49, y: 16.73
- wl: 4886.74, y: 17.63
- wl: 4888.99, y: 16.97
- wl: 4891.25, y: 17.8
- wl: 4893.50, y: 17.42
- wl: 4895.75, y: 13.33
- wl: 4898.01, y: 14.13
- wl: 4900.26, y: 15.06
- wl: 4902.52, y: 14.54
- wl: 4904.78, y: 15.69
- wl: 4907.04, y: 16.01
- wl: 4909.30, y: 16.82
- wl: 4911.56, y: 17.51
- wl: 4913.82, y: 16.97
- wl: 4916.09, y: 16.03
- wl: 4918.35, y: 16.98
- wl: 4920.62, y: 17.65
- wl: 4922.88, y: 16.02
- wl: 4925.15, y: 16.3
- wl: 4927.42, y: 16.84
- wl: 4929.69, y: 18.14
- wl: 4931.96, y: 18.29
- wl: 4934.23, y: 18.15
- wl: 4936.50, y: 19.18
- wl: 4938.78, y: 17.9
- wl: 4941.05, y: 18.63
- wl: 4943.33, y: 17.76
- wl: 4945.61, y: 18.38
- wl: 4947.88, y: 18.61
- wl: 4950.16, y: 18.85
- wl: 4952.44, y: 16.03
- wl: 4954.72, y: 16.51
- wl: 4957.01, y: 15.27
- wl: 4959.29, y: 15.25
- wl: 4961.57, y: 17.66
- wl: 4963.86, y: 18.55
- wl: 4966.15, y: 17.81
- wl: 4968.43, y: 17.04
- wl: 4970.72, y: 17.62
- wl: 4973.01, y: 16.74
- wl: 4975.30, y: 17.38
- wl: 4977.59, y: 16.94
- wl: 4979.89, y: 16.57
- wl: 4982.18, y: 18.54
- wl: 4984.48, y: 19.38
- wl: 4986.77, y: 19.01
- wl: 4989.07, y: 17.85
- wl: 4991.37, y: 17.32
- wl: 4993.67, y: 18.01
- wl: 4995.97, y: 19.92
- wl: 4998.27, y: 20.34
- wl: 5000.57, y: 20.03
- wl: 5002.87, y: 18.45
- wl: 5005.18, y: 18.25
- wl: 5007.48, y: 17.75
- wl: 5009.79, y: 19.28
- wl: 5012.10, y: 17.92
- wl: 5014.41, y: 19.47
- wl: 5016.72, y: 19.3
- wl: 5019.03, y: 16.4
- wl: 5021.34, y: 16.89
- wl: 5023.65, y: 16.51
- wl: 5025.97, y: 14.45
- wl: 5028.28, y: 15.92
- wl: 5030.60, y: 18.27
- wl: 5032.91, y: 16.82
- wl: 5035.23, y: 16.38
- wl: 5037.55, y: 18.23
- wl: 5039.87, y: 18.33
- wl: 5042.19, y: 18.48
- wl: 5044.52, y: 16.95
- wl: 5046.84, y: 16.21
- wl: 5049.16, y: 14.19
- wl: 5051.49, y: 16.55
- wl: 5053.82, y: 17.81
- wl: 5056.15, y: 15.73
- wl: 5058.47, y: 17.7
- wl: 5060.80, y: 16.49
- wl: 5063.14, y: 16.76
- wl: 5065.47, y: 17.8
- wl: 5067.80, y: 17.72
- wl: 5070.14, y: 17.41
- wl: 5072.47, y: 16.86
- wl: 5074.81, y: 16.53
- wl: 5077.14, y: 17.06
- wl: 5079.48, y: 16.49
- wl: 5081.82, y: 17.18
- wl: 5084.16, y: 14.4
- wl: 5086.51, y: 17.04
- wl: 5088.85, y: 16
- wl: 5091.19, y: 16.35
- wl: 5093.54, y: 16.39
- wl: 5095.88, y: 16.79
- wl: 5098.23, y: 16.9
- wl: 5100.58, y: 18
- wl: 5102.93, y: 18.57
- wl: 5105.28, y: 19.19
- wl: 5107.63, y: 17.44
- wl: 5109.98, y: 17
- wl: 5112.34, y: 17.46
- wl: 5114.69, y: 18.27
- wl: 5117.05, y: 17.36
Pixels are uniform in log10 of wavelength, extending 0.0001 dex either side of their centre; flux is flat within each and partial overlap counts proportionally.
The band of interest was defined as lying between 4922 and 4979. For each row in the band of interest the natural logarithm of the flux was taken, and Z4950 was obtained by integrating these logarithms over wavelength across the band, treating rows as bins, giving 163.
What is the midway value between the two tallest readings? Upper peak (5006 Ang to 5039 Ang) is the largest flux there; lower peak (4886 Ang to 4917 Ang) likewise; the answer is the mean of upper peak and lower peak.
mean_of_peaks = 18.6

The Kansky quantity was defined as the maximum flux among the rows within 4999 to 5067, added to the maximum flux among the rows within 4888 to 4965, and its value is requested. 39.2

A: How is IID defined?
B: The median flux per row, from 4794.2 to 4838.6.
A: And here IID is 15.6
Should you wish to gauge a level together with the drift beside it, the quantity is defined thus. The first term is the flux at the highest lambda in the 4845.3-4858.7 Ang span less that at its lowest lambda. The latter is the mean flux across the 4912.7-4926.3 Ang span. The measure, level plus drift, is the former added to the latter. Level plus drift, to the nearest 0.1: 17.5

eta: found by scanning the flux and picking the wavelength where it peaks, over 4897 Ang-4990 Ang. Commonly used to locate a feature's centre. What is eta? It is 4984.48 Ang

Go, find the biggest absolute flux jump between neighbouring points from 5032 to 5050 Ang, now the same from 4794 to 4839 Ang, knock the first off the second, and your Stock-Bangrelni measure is 1.7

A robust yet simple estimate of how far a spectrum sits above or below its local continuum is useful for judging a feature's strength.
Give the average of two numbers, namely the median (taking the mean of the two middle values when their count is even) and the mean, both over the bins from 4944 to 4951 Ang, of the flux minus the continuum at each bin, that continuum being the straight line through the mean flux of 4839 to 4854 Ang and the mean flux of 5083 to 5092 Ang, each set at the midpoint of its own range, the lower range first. 2.0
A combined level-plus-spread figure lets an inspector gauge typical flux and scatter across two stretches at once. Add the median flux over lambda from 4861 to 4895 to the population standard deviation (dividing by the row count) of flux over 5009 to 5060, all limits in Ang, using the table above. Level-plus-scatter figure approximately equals 18.8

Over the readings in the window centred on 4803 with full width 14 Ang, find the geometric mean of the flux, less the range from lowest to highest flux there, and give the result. 13.4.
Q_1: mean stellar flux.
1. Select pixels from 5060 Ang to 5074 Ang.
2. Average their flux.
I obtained 17.2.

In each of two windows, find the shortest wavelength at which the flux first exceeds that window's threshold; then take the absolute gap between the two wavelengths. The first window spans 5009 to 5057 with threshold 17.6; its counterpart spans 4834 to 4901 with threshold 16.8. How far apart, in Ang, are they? 170.1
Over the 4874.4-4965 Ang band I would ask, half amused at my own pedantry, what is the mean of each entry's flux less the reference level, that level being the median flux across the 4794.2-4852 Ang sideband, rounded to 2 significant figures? 0.97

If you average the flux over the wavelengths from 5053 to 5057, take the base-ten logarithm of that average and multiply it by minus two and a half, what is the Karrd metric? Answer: -3.06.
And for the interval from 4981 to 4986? -3.19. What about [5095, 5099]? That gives -3.07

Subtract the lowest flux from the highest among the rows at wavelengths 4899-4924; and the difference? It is 3.1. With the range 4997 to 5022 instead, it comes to 3.9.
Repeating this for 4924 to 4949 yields 2.9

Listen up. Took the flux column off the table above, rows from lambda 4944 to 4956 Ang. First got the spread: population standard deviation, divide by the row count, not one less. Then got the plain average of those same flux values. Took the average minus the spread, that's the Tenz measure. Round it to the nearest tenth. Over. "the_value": 16.5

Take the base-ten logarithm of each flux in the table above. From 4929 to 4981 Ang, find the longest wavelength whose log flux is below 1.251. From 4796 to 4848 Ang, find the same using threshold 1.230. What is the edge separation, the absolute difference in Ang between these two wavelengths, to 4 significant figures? 133.5 Ang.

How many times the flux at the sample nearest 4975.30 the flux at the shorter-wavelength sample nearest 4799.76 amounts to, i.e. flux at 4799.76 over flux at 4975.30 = 0.85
